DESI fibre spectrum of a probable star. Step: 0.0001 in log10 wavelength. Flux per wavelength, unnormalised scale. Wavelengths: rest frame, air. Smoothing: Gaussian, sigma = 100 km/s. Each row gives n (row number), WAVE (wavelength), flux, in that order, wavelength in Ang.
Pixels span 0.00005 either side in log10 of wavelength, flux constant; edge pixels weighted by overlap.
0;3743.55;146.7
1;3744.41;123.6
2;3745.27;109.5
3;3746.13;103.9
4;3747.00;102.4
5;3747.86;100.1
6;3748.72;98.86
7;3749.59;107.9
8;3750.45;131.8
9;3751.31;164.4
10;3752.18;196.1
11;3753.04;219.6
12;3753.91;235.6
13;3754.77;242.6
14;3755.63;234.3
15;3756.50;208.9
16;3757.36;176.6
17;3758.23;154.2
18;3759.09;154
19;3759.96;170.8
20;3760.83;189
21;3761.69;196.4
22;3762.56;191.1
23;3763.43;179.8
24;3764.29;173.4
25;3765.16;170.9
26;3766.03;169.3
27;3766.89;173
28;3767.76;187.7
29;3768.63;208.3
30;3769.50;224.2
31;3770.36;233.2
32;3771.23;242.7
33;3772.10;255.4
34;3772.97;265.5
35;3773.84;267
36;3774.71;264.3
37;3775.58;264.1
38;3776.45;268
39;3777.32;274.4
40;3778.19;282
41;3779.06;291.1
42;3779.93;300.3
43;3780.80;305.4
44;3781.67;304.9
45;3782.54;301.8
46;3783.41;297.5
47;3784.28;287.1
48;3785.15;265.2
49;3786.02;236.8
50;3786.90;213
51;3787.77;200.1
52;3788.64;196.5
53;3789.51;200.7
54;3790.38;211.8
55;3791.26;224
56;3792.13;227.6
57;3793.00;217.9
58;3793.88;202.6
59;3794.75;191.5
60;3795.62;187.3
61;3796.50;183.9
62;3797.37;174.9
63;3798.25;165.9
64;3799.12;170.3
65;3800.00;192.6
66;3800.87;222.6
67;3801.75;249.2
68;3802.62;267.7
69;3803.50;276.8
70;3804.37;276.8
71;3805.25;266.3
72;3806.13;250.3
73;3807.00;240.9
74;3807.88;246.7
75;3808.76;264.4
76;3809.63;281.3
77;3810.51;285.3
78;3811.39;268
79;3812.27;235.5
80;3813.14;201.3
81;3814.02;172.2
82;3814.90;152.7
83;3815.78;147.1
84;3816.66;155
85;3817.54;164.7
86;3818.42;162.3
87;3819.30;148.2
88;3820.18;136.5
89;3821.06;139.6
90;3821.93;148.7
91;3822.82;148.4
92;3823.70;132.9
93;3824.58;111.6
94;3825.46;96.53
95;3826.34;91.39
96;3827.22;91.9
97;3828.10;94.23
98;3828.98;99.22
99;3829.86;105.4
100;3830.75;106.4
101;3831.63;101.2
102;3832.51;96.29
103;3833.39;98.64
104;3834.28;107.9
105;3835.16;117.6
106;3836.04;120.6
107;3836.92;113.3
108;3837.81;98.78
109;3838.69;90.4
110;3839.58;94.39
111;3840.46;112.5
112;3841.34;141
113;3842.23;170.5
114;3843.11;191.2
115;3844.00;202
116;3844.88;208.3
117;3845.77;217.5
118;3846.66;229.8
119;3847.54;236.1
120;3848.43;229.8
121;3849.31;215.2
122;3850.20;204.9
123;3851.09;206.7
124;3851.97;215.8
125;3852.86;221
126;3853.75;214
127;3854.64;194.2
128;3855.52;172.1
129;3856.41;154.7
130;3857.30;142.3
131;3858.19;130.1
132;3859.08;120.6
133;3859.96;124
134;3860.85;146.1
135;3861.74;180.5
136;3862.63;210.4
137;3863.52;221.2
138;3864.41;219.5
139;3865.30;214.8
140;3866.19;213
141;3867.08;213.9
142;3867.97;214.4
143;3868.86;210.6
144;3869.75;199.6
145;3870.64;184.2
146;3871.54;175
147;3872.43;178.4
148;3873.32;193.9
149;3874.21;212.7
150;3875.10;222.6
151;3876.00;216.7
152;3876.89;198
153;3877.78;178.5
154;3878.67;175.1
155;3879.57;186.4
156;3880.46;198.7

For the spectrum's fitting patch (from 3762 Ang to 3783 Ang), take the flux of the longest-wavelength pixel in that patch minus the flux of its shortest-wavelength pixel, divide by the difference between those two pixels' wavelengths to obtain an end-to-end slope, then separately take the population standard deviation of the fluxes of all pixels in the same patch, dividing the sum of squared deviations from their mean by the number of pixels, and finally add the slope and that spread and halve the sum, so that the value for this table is 26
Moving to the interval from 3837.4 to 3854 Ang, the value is 28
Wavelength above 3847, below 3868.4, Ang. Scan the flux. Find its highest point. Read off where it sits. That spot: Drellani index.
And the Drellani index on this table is 3847.54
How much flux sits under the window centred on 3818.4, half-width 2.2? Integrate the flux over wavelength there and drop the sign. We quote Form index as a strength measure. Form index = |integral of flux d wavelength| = 674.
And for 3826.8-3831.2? 438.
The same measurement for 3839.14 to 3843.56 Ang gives 628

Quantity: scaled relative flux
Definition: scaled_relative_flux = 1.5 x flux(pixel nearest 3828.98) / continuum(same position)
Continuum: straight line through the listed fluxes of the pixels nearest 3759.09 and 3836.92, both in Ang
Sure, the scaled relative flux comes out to 1.3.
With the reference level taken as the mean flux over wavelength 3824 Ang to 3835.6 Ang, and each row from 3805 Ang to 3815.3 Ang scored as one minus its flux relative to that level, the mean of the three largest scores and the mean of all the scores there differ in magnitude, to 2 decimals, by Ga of 0.62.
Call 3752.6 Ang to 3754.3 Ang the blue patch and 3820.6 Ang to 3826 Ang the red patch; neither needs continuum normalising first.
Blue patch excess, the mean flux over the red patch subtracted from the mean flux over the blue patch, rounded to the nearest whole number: 98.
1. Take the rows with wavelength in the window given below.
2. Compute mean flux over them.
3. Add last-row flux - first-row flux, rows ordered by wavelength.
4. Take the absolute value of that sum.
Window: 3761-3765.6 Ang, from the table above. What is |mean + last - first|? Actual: 157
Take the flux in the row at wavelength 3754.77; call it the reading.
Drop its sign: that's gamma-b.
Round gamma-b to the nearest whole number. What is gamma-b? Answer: 243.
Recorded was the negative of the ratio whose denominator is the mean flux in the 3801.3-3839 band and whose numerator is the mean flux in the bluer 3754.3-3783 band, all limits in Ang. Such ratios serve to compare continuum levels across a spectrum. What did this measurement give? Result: -1.4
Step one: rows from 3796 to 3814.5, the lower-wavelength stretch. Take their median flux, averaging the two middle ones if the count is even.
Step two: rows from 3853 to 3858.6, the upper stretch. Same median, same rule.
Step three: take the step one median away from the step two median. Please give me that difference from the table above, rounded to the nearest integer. -83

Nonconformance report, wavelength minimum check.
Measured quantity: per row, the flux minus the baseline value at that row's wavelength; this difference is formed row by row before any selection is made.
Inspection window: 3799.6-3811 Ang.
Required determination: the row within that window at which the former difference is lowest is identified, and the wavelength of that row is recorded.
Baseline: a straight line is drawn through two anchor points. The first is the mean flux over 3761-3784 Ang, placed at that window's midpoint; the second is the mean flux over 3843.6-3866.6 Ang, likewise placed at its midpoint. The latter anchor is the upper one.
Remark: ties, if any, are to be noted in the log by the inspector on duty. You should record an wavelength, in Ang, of 3800.00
